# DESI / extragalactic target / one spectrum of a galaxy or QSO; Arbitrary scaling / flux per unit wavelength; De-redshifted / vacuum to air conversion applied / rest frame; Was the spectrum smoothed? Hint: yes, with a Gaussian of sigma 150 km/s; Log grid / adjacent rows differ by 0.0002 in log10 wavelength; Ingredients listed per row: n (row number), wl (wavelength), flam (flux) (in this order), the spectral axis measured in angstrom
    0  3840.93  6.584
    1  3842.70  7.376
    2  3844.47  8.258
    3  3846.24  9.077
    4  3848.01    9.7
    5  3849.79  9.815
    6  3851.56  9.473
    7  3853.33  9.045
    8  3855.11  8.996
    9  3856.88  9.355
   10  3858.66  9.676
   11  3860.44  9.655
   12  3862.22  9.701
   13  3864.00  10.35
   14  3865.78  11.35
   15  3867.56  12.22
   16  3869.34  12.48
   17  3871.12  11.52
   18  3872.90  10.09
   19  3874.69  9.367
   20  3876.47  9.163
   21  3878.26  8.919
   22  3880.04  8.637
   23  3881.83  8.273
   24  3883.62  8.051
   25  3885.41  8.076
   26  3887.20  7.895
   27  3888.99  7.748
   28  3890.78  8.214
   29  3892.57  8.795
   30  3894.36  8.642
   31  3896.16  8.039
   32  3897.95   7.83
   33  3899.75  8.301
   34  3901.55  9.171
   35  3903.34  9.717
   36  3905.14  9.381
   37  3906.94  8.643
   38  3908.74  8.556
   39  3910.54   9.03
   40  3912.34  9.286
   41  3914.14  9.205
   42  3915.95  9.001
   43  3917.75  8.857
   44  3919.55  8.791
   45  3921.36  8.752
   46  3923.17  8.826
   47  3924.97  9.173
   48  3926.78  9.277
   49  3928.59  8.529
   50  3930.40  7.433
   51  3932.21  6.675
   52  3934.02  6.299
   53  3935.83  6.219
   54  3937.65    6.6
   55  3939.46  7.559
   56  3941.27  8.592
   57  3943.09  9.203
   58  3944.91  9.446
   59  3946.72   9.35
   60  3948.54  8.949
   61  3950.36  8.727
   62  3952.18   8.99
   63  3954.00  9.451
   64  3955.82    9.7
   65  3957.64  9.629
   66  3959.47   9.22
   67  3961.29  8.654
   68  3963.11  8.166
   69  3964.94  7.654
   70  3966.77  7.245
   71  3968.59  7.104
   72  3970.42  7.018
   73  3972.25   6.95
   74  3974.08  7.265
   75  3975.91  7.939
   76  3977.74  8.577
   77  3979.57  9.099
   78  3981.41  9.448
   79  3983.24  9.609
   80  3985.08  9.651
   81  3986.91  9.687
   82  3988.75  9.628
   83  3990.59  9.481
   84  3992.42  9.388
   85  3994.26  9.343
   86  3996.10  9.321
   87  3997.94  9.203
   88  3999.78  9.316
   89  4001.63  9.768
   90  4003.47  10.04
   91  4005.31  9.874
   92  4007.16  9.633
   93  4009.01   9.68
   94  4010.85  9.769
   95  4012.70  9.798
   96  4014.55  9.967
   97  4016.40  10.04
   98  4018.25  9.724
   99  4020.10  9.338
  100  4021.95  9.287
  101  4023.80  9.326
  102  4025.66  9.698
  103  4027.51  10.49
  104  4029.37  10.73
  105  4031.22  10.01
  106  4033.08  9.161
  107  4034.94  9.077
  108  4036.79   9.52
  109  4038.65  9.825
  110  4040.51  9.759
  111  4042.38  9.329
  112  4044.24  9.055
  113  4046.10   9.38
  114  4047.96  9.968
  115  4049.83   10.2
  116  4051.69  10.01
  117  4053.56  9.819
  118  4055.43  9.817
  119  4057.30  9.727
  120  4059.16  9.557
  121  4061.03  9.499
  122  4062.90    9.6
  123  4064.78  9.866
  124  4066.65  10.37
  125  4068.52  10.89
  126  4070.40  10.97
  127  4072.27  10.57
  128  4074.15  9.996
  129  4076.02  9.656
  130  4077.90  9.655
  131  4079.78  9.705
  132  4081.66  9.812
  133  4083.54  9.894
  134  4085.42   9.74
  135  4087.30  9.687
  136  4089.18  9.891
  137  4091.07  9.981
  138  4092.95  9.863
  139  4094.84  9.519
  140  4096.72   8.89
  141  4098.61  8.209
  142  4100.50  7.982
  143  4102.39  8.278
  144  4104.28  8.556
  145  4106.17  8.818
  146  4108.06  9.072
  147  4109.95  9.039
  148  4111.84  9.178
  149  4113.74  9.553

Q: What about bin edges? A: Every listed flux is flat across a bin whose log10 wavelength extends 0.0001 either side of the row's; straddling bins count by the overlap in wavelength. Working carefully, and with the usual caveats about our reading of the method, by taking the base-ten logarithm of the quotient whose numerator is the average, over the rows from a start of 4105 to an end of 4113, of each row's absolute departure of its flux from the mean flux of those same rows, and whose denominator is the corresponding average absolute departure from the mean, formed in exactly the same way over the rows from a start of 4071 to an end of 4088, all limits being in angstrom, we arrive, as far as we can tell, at -0.28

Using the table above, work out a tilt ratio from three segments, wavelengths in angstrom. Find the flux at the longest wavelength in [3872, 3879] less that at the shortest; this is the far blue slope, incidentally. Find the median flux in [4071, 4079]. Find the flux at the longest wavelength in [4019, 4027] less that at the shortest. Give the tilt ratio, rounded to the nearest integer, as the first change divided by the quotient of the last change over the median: -32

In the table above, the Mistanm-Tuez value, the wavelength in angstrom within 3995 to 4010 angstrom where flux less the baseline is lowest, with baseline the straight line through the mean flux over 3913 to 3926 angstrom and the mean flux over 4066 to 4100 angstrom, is 3997.94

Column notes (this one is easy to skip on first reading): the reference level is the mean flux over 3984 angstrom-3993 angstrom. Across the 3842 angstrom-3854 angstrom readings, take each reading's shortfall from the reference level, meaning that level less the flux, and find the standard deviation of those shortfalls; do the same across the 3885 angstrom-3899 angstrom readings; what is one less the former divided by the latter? -1.3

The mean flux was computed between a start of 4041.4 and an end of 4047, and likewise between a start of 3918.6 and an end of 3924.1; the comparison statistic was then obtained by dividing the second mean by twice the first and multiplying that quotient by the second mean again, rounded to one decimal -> 4.2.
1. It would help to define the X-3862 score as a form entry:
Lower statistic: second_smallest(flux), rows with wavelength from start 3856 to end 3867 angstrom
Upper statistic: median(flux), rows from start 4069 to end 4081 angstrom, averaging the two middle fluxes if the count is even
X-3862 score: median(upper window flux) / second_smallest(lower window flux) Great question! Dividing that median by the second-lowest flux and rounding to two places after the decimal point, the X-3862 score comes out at 1.02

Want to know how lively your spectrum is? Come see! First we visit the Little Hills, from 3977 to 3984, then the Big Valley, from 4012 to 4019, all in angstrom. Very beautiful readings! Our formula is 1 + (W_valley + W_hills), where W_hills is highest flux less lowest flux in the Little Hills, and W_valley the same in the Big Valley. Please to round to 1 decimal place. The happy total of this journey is 2.3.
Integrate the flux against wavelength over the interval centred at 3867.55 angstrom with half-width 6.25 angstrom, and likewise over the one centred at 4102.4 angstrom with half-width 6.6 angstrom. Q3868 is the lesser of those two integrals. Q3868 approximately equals 113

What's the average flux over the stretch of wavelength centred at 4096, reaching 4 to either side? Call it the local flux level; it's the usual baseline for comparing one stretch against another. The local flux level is 9.1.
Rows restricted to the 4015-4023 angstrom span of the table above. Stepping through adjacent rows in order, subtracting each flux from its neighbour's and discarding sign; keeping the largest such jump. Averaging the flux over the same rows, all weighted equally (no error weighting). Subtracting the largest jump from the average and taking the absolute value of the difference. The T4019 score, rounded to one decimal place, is 9.2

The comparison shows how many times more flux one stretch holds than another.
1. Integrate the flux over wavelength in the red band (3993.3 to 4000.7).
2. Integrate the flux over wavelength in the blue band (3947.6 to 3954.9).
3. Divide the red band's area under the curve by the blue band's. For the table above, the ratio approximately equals 1.04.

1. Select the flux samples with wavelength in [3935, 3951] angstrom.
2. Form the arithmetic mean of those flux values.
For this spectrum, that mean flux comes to 8.3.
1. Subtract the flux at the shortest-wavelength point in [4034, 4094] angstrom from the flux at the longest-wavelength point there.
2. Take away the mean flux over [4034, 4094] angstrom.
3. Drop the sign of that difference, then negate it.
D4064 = -9.0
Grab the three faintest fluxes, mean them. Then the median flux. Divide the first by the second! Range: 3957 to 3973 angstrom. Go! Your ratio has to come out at 0.918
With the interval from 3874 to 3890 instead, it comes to 0.955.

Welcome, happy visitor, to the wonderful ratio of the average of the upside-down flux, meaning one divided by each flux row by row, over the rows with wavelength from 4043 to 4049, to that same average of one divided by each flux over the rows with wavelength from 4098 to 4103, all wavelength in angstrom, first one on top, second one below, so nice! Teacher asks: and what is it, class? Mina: 0.86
